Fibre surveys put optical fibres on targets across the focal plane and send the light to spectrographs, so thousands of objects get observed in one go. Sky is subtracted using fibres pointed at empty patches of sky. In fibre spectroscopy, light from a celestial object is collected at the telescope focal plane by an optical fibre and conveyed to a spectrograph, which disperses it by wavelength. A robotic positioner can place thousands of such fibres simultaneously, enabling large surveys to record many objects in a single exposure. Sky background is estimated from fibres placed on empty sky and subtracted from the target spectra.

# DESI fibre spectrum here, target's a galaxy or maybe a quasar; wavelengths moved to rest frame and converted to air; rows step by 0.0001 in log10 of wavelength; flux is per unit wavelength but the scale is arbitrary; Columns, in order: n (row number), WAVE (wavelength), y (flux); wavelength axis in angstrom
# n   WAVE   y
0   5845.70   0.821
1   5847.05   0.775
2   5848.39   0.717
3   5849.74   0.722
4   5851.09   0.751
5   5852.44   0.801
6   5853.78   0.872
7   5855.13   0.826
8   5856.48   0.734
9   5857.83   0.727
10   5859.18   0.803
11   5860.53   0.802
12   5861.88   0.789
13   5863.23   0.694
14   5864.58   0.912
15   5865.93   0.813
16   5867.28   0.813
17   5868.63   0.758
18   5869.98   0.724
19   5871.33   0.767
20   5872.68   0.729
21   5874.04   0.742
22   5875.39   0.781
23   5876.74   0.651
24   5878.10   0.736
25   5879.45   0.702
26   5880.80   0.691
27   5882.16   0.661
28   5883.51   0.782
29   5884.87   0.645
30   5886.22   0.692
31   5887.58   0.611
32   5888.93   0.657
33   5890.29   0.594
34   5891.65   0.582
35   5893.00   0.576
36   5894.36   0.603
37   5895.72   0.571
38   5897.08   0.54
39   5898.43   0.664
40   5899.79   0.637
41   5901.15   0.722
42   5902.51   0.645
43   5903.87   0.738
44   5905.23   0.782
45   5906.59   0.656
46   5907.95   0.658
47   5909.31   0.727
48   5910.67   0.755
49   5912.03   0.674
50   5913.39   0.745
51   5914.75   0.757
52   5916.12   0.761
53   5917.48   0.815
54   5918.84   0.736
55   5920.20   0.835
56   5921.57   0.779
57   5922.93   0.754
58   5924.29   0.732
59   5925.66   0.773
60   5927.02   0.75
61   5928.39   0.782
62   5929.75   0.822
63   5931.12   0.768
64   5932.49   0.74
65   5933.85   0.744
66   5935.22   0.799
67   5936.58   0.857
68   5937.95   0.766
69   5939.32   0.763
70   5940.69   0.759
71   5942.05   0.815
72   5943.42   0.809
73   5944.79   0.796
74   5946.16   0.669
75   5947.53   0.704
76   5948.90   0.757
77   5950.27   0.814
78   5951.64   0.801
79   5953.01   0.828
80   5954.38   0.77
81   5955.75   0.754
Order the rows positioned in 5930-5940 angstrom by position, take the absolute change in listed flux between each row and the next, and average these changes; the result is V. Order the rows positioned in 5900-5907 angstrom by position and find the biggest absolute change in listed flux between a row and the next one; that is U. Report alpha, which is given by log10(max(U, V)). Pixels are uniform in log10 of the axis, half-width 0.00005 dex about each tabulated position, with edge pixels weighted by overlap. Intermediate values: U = 0.126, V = 0.040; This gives -0.90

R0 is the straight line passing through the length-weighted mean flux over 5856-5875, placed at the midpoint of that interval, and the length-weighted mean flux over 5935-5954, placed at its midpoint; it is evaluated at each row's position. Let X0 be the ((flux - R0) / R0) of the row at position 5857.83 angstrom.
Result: -0.06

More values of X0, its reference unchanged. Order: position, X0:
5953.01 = 0.06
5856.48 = -0.05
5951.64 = 0.02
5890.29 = -0.23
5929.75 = 0.05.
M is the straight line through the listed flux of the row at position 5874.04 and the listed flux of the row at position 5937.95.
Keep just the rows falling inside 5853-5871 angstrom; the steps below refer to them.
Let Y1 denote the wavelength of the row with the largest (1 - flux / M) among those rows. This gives 5863.23 angstrom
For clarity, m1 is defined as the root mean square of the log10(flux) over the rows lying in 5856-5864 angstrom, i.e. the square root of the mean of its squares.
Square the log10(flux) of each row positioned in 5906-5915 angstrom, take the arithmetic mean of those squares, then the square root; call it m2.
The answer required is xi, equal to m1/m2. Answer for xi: 0.81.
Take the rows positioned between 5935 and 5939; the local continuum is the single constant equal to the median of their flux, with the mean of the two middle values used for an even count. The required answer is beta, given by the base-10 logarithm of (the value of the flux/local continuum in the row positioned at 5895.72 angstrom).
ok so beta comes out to -0.15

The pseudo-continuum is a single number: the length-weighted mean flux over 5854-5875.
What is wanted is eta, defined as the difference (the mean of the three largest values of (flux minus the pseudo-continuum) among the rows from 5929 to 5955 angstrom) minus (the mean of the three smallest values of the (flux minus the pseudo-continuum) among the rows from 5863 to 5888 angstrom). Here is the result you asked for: 0.20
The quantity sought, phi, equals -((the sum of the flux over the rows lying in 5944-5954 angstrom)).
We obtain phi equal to -5.4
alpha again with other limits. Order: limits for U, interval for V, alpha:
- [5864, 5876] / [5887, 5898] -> -1.00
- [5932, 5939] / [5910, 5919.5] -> -1.04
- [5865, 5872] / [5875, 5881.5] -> -1.19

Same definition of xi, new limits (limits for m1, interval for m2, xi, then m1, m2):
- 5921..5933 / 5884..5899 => 0.54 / 0.117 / 0.216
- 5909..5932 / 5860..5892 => 0.79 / 0.120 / 0.151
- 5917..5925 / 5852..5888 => 0.85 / 0.113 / 0.133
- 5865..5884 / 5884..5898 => 0.62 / 0.135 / 0.220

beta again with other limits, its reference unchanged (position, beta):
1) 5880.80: -0.06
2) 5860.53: 0.00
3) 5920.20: 0.02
